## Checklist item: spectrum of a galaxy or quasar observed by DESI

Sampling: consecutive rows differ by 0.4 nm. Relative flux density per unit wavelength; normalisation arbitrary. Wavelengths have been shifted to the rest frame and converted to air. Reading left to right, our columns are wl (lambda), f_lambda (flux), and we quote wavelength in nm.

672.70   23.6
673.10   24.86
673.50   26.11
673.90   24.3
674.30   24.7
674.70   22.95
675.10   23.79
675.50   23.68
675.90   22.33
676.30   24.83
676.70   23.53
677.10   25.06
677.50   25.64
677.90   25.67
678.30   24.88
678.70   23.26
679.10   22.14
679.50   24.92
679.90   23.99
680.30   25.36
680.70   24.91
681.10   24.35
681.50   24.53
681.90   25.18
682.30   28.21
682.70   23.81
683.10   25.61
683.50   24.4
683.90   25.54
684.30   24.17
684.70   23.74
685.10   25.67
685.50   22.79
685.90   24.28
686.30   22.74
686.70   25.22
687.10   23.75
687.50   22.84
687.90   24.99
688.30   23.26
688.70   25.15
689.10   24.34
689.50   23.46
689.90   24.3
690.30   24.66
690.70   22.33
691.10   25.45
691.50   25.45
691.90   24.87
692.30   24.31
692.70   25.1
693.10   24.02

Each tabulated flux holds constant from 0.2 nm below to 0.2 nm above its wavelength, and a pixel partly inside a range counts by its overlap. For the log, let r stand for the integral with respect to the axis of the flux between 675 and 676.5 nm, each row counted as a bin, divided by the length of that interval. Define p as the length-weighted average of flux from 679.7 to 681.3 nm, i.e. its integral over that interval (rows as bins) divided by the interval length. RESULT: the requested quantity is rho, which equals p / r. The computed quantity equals 1.04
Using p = 24.65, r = 23.6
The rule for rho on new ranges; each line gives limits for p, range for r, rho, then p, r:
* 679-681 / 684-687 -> 1.01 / 24.37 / 24.1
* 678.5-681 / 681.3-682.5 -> 0.93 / 24.11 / 26.0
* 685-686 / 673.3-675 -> 0.98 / 24.10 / 24.5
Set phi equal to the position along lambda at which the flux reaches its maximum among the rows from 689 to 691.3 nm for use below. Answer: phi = 691.10 nm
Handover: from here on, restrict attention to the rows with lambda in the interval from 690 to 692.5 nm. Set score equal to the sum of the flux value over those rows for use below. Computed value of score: 147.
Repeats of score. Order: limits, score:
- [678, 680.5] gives 145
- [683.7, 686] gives 146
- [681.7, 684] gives 153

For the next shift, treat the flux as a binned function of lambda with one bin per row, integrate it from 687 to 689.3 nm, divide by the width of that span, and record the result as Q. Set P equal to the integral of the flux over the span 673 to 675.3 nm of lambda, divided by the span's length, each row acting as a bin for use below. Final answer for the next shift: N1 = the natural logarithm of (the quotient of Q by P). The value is -0.015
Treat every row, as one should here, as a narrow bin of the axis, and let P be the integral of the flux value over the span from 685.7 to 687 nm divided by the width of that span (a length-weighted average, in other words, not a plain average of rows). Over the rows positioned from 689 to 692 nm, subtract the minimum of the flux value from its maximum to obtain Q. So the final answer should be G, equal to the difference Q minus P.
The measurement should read -20.9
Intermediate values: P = 24.1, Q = 3.1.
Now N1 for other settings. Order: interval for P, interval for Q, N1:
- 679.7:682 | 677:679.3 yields -0.012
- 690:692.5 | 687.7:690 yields -0.010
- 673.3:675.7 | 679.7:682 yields 0.018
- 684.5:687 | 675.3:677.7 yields 0.005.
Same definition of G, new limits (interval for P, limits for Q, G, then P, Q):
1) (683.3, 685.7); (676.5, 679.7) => -20.9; 24.4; 3.5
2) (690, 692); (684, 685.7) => -21.6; 24.5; 2.9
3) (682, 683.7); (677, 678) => -24.9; 25.5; 0.6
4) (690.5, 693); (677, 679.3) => -21.0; 24.6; 3.5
